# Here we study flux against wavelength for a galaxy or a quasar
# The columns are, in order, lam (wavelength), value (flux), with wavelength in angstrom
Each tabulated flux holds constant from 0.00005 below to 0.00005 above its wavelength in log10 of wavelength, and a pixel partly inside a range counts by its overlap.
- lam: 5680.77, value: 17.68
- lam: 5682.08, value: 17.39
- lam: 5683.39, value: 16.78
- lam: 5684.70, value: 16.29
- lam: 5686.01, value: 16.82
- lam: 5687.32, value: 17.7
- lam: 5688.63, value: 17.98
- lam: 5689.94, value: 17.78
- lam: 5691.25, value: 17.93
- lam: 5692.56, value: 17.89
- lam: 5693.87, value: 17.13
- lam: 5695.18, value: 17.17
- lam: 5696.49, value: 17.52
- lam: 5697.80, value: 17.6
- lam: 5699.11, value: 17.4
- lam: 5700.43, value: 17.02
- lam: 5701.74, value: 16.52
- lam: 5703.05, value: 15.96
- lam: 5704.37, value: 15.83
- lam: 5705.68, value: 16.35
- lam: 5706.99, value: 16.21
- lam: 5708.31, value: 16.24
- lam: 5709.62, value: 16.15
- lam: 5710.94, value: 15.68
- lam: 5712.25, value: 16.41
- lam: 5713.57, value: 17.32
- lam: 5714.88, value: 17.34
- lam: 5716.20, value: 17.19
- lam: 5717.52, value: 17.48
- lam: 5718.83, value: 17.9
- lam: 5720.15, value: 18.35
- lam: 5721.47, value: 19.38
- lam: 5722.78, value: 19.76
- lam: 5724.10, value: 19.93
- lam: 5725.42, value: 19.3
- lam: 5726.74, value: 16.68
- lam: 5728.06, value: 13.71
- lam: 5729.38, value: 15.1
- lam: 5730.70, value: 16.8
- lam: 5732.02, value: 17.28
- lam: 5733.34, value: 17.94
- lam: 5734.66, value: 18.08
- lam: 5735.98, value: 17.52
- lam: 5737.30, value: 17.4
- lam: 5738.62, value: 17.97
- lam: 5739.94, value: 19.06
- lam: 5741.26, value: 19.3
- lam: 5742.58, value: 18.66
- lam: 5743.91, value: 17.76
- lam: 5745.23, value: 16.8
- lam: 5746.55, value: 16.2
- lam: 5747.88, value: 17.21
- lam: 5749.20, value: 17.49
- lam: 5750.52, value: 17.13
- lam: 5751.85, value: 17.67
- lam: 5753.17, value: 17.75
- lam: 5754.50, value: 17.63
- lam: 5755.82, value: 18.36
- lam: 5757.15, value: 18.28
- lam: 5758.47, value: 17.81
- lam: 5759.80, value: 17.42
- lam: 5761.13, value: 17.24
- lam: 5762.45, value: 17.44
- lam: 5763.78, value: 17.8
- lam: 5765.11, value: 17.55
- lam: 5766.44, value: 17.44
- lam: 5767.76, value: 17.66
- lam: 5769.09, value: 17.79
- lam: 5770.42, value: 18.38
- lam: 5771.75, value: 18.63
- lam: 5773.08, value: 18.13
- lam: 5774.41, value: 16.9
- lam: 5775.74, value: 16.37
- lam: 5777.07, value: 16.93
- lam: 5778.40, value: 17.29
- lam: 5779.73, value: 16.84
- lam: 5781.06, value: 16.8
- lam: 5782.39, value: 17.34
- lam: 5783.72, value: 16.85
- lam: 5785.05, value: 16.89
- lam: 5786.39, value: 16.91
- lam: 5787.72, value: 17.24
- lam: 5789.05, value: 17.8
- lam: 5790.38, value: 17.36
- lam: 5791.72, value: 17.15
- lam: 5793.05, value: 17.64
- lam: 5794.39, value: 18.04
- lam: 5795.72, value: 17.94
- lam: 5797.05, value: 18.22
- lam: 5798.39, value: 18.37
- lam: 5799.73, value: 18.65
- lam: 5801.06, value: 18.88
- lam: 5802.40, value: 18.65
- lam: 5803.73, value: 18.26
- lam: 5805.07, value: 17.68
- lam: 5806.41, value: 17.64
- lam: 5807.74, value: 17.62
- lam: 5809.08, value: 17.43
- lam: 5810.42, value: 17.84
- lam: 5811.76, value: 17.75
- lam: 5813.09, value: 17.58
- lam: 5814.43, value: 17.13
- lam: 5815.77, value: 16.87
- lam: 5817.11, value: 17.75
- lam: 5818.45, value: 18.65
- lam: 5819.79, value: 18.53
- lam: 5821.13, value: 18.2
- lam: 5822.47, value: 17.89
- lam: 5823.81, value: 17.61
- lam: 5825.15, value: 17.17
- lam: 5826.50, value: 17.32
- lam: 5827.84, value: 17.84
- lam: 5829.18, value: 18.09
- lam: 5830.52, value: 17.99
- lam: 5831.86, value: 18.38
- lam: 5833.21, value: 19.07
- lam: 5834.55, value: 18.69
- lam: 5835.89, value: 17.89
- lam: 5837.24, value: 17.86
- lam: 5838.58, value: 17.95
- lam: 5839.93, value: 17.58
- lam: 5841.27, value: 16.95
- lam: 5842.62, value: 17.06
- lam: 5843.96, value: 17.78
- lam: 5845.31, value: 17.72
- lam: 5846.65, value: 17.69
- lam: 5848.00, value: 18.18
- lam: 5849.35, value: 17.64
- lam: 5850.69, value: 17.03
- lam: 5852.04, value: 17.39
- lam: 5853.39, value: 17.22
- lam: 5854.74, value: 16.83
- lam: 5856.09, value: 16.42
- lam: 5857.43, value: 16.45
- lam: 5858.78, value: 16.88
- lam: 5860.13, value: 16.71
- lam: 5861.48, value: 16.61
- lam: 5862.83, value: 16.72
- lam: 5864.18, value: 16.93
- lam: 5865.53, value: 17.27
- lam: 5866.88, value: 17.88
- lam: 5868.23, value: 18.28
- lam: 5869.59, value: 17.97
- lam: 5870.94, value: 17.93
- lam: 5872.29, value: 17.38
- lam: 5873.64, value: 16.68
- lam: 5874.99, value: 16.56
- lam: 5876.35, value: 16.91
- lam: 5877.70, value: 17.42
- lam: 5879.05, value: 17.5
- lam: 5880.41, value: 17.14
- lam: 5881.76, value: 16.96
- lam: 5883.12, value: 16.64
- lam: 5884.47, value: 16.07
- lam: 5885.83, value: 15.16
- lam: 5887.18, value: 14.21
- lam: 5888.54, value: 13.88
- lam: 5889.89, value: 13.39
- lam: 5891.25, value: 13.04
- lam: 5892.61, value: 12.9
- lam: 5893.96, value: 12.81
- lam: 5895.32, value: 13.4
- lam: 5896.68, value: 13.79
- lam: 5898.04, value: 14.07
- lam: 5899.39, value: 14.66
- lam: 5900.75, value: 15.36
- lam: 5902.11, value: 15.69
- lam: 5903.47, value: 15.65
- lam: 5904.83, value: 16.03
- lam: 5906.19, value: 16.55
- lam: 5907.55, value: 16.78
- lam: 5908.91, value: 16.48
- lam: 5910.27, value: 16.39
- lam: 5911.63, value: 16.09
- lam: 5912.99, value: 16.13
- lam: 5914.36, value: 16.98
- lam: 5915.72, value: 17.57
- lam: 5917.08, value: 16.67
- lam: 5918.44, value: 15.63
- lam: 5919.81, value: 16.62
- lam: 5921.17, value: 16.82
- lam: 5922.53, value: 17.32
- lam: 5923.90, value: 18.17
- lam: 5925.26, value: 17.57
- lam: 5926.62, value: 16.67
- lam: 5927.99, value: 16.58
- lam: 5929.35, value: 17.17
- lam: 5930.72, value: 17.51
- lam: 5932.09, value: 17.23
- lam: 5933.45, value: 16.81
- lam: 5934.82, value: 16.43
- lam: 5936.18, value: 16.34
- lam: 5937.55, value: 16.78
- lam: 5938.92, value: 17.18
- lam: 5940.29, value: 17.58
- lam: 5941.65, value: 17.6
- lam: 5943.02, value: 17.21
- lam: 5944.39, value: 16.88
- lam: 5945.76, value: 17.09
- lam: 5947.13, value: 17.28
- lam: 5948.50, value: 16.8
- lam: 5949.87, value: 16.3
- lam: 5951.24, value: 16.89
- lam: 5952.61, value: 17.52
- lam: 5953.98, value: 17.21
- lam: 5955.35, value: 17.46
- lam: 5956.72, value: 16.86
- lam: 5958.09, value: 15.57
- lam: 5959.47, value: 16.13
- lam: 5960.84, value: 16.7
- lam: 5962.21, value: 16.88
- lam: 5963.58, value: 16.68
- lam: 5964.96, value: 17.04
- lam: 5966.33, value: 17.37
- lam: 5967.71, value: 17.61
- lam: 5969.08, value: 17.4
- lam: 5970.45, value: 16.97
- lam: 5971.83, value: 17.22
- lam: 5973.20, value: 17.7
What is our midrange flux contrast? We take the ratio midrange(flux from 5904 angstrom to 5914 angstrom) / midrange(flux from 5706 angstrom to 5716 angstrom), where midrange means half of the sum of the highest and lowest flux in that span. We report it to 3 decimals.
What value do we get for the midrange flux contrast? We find 0.994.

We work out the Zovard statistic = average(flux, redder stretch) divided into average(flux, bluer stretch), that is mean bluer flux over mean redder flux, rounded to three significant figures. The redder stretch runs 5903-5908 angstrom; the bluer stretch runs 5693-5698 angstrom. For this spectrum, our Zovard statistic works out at 1.07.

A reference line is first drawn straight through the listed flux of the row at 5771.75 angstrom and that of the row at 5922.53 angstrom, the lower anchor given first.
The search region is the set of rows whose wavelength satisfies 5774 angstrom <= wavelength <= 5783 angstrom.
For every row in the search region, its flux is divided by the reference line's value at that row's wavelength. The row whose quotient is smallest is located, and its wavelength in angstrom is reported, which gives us 5775.74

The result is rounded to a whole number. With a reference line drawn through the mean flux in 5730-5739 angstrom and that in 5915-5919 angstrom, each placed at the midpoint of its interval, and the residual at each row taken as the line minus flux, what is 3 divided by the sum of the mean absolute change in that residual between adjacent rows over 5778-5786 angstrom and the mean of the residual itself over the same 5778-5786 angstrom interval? 5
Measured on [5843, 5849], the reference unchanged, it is -5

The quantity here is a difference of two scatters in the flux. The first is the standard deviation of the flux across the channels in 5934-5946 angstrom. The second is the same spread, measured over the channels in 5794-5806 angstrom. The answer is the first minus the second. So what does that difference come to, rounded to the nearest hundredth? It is 0.06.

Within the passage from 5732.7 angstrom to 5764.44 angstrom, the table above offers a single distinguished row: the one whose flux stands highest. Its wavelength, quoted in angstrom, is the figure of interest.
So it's 5741.26 angstrom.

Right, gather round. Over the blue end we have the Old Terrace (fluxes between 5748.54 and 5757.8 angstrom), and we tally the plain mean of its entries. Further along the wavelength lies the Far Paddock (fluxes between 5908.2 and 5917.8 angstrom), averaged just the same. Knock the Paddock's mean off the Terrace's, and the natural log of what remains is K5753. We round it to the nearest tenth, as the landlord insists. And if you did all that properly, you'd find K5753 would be 0.1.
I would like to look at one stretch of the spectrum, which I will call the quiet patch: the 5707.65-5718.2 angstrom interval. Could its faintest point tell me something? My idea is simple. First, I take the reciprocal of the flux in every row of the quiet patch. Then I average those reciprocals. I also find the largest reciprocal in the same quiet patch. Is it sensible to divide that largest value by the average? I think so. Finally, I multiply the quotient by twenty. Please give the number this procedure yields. 21.3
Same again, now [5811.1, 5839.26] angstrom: 21.2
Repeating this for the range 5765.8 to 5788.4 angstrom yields 21.1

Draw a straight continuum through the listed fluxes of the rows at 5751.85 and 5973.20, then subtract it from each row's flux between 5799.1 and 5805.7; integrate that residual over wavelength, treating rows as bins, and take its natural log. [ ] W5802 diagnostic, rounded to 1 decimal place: 1.6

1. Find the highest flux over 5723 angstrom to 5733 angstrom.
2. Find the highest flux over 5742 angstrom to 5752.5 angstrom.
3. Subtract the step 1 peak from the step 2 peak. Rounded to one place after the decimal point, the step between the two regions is -1.3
